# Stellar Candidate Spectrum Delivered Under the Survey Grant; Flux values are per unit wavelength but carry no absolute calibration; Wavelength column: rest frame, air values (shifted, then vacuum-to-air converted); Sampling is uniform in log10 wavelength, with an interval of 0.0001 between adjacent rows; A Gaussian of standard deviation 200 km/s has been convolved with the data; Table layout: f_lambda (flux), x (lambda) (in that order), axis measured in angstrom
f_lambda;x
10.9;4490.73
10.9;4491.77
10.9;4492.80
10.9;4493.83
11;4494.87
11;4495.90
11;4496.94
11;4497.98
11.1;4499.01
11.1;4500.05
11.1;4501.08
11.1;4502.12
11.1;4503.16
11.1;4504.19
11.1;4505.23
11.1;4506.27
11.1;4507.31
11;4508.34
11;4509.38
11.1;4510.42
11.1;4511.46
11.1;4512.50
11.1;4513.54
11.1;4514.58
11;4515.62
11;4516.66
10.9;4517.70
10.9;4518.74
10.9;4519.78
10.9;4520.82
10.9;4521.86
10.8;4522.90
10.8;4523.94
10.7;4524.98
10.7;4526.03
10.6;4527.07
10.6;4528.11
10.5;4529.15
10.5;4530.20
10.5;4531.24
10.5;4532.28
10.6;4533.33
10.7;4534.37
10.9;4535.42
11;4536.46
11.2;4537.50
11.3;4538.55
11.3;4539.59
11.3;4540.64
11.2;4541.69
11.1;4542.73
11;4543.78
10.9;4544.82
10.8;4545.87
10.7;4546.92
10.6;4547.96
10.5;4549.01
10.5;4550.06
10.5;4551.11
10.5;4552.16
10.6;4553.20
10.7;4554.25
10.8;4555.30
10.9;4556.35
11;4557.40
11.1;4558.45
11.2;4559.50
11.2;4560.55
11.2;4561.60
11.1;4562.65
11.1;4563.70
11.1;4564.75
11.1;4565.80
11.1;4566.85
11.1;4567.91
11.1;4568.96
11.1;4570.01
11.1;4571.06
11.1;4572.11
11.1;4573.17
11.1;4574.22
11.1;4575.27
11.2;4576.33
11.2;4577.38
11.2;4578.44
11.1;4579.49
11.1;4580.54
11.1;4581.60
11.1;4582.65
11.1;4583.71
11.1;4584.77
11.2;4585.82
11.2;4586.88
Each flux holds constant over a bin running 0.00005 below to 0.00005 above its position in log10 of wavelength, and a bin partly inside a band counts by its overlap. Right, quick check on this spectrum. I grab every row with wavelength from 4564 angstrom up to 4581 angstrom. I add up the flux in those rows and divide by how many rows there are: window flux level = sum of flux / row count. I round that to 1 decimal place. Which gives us 11.1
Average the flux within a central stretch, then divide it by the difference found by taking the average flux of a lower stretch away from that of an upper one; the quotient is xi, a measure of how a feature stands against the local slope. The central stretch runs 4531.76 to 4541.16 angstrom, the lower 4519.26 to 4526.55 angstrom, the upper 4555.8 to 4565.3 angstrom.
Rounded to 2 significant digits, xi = 38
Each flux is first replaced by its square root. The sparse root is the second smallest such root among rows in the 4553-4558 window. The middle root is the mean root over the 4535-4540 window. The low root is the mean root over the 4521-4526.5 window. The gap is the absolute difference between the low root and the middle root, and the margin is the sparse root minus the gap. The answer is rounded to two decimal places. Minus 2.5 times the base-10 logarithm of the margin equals -1.27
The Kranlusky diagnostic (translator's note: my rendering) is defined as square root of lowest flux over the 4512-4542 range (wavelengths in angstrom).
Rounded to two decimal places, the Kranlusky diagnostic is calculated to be 3.24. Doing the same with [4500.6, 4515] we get 3.32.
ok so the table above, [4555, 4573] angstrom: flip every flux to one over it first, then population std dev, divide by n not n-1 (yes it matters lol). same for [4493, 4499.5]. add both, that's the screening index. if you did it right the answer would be 0.0013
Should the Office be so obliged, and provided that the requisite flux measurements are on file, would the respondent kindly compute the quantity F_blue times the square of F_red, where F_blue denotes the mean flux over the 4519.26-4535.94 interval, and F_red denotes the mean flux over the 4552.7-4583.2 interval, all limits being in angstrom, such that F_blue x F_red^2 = 1310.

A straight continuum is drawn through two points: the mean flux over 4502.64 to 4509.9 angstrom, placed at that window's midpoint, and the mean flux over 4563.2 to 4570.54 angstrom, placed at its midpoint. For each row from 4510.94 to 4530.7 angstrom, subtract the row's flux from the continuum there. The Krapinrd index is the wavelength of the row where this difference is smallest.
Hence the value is 4511.46 angstrom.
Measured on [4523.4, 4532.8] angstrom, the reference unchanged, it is 4523.94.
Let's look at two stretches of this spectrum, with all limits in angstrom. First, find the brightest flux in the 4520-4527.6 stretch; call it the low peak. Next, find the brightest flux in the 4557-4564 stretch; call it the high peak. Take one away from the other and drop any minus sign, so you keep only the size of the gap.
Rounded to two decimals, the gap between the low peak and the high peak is 0.30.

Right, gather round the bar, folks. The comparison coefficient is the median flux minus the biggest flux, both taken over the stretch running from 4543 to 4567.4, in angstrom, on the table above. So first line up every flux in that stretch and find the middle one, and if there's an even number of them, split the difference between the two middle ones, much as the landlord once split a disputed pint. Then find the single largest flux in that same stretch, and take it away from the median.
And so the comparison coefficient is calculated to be -0.30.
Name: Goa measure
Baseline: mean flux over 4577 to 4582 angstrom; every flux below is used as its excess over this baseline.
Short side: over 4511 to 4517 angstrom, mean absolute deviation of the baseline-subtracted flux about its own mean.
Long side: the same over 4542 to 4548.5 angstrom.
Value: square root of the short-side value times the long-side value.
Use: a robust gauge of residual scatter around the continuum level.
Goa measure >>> 0.082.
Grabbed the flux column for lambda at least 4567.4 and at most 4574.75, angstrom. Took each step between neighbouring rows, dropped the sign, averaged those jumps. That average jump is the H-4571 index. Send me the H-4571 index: 0.00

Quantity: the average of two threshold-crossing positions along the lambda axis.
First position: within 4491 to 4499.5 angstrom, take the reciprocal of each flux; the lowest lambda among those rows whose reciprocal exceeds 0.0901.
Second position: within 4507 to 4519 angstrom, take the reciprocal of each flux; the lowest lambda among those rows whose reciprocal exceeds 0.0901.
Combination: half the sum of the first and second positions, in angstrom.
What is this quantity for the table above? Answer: 4500.1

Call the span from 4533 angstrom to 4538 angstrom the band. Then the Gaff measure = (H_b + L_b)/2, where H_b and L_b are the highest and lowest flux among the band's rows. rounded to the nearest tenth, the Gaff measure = 10.9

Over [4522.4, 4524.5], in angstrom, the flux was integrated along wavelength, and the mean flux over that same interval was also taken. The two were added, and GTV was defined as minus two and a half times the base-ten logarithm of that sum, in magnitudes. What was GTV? -3.81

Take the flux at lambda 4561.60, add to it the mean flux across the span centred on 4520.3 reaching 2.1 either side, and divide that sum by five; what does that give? 4.42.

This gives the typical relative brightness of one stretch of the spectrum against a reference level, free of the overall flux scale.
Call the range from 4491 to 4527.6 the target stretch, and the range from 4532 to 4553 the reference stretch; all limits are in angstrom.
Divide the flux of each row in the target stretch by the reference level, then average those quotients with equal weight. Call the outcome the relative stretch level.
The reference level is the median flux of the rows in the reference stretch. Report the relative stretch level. 1.01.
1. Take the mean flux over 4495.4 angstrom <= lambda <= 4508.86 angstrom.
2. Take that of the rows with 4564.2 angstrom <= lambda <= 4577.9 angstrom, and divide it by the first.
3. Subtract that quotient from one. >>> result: 0.00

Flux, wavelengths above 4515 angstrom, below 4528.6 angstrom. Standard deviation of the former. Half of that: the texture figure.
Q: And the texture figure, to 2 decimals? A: 0.07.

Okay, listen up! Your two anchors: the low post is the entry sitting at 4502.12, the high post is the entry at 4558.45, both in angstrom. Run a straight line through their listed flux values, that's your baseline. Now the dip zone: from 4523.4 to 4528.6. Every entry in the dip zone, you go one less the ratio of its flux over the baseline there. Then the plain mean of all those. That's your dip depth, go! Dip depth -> 0.038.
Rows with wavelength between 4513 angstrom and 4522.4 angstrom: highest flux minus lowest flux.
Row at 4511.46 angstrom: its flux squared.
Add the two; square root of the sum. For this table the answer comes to 11.1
